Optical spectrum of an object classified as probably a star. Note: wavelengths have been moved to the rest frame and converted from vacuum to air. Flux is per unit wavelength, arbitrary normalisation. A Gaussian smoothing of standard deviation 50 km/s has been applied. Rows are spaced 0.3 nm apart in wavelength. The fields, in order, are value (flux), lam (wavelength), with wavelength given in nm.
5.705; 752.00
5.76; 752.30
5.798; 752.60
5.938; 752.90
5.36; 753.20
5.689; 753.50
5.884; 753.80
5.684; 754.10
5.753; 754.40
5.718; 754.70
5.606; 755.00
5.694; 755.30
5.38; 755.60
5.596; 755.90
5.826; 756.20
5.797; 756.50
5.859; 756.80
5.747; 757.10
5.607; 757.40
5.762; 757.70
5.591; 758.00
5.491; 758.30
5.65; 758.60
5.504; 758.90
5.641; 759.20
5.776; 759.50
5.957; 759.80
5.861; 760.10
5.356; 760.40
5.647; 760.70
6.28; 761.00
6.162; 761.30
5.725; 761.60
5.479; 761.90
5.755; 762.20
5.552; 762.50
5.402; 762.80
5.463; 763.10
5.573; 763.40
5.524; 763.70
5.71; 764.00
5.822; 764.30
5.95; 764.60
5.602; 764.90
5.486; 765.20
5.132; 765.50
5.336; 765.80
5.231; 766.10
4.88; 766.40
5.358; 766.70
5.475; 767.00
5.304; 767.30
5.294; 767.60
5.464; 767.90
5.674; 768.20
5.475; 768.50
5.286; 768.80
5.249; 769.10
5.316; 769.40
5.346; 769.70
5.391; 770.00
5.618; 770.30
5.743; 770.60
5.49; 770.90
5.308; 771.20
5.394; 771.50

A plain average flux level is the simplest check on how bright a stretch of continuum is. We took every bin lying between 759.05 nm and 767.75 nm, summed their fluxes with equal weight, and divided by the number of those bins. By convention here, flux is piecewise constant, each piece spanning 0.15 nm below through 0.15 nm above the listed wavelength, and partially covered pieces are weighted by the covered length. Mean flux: 5.58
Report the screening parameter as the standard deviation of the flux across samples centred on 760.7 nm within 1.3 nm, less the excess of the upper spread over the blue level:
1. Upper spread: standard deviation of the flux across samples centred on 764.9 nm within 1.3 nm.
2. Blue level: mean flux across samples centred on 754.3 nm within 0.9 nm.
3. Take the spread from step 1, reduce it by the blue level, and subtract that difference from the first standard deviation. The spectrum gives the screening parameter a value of 5.75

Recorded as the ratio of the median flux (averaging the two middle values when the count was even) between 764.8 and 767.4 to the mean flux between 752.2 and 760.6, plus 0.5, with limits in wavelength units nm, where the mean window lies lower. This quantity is 1.44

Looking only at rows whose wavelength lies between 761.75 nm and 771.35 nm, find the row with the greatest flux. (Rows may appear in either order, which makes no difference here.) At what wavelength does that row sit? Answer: 764.60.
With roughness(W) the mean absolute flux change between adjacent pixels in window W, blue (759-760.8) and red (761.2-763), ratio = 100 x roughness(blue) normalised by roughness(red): 92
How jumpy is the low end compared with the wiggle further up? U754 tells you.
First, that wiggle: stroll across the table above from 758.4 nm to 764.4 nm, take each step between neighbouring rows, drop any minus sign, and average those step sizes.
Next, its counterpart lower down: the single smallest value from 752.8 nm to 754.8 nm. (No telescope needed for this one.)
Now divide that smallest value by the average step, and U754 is 25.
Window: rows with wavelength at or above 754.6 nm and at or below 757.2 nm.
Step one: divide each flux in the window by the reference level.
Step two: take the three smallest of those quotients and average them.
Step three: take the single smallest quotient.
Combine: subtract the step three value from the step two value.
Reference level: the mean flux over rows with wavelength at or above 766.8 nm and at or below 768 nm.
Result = 0.027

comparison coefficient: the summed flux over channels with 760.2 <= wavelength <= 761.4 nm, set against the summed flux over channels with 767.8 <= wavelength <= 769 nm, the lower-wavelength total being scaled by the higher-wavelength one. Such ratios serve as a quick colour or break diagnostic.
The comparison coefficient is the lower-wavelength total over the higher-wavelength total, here 1.07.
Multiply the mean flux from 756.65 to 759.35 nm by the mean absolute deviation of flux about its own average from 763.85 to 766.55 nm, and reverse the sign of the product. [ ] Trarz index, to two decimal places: -1.59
